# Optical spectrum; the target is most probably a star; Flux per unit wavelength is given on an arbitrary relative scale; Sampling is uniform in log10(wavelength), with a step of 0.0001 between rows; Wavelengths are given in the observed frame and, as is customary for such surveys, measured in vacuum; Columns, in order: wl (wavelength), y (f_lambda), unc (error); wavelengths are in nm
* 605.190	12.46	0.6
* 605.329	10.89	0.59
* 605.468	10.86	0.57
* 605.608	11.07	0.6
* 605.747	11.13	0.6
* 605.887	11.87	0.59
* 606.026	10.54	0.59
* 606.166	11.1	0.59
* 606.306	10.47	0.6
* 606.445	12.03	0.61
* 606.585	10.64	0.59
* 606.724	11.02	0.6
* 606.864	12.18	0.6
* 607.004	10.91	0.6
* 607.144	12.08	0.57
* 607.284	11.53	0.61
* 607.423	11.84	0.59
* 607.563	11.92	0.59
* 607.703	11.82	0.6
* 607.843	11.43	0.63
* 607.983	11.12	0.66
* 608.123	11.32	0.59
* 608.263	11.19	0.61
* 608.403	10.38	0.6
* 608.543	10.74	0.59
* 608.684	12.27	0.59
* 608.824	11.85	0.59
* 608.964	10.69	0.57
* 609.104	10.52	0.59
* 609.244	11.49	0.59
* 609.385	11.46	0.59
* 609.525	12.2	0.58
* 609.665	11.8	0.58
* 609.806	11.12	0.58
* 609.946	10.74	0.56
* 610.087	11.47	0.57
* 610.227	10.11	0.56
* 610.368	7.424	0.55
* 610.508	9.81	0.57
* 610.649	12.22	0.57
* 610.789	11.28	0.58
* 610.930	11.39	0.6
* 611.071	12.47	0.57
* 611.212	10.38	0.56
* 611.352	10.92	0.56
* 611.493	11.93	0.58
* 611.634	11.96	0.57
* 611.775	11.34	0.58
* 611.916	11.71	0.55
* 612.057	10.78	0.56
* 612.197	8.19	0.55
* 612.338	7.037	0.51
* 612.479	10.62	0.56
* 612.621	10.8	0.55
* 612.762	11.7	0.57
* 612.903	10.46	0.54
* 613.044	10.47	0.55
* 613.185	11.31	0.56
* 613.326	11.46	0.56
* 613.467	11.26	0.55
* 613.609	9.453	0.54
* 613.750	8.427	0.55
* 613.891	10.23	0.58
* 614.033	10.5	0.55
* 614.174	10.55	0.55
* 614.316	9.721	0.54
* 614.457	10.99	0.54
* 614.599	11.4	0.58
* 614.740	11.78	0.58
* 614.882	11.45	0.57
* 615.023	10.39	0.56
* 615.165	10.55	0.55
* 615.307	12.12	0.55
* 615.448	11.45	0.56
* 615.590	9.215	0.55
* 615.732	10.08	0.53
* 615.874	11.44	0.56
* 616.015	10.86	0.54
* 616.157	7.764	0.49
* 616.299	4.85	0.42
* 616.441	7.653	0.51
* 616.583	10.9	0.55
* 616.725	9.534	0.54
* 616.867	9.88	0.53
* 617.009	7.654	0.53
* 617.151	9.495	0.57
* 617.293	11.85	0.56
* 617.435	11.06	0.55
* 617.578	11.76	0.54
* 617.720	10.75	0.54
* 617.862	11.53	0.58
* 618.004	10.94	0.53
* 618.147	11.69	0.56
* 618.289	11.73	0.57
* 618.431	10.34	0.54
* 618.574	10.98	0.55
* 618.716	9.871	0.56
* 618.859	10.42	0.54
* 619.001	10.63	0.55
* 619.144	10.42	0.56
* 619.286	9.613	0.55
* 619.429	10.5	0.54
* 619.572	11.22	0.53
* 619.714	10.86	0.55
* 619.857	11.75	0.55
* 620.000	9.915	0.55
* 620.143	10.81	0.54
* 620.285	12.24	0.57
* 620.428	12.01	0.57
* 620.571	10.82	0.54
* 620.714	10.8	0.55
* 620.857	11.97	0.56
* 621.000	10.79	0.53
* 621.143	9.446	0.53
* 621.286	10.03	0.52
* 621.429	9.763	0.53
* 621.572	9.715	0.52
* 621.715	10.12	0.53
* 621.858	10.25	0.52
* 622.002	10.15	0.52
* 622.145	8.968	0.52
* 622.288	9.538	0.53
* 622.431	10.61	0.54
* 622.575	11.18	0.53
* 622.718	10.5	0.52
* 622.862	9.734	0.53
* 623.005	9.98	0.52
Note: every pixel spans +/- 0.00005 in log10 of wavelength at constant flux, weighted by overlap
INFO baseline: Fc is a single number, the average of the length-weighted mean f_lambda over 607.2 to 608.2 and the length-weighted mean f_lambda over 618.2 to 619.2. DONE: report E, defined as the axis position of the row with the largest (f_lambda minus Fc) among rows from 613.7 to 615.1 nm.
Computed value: 614.740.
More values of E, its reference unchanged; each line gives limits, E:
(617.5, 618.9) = 617.578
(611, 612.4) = 611.071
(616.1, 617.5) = 617.293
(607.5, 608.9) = 608.684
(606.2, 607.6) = 606.864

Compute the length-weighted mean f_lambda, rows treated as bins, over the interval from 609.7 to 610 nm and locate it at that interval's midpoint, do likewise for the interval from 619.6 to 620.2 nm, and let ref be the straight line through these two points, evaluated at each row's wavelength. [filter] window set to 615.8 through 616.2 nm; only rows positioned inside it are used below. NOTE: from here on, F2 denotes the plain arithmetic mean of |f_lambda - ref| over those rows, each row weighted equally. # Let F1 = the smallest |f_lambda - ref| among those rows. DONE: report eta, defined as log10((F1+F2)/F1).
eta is 1.28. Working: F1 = 0.07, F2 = 1.25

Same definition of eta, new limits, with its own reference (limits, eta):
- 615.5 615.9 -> 0.48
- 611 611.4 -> 0.96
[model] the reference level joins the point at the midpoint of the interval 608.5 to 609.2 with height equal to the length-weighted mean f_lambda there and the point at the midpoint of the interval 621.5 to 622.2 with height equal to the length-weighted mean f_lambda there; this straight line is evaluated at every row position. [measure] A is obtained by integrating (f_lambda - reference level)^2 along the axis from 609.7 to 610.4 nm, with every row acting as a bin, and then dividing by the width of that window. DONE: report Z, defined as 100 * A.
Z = 223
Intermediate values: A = 2.2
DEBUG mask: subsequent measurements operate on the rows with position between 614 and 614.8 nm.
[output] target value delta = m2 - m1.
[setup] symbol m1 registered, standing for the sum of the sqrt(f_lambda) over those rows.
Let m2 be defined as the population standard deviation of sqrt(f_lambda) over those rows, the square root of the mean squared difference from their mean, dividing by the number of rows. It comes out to -19.6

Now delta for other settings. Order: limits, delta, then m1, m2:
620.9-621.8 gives -18.9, 18.9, 0.07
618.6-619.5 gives -19.1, 19.2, 0.06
